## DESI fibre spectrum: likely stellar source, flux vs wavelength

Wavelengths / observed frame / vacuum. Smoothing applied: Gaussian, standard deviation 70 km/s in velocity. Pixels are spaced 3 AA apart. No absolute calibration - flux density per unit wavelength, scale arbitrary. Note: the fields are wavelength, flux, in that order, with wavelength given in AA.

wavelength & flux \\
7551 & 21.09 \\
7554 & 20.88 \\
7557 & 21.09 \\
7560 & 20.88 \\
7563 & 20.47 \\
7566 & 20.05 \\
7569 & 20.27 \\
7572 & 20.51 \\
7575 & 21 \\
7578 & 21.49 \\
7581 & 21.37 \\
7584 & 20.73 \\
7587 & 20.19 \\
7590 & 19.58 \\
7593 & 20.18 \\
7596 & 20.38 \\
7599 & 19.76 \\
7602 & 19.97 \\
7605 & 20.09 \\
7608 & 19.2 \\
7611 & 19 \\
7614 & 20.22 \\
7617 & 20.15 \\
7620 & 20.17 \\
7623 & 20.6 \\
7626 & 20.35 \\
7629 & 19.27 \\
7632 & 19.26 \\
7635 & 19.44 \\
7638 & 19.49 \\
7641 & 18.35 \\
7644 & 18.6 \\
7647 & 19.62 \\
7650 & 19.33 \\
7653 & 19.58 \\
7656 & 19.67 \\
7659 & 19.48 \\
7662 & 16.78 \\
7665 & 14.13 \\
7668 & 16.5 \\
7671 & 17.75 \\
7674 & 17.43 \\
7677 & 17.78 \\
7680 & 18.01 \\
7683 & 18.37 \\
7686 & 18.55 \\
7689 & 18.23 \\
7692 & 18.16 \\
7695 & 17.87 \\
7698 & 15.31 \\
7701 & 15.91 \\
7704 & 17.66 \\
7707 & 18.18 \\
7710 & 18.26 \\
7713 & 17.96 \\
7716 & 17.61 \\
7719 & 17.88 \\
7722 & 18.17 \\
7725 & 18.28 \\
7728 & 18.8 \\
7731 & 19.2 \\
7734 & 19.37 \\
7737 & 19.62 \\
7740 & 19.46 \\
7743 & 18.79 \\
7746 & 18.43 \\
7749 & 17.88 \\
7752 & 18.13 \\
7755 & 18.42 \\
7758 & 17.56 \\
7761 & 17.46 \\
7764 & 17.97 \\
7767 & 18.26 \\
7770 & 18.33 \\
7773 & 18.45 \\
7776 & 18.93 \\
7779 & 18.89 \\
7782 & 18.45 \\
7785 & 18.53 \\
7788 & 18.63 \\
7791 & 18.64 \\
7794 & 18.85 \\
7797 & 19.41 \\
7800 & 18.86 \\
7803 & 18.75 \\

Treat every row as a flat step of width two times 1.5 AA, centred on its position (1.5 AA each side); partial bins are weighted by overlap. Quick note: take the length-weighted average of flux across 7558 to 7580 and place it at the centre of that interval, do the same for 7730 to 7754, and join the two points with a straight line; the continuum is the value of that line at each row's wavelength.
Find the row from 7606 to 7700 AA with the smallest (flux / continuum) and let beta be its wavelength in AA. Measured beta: 7665 AA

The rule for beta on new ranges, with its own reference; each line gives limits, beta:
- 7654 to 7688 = 7665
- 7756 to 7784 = 7761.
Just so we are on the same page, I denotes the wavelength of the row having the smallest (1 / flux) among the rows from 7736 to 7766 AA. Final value 7737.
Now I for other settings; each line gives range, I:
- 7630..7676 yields 7656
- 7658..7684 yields 7659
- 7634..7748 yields 7656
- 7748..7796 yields 7776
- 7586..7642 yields 7623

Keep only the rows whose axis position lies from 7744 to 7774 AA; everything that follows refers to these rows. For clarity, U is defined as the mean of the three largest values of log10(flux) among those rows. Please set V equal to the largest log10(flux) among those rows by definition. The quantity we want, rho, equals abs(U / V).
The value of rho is 1.000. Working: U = 1.27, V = 1.27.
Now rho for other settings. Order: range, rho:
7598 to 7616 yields 0.998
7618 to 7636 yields 0.996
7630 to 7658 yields 0.999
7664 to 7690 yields 0.997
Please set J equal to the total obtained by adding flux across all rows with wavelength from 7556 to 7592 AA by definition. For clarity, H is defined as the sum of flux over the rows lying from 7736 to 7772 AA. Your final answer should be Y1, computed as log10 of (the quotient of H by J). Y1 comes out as -0.051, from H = 220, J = 248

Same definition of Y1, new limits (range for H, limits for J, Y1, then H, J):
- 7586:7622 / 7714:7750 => 0.029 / 239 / 223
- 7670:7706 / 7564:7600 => -0.066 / 211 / 246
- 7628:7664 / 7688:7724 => 0.035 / 229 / 211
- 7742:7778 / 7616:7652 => -0.031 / 219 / 235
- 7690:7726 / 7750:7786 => -0.016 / 211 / 219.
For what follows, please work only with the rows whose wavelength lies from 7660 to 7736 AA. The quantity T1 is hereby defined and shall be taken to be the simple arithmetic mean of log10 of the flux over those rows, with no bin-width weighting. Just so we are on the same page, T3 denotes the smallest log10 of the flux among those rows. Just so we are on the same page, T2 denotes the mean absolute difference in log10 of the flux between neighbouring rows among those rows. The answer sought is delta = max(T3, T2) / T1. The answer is 0.923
